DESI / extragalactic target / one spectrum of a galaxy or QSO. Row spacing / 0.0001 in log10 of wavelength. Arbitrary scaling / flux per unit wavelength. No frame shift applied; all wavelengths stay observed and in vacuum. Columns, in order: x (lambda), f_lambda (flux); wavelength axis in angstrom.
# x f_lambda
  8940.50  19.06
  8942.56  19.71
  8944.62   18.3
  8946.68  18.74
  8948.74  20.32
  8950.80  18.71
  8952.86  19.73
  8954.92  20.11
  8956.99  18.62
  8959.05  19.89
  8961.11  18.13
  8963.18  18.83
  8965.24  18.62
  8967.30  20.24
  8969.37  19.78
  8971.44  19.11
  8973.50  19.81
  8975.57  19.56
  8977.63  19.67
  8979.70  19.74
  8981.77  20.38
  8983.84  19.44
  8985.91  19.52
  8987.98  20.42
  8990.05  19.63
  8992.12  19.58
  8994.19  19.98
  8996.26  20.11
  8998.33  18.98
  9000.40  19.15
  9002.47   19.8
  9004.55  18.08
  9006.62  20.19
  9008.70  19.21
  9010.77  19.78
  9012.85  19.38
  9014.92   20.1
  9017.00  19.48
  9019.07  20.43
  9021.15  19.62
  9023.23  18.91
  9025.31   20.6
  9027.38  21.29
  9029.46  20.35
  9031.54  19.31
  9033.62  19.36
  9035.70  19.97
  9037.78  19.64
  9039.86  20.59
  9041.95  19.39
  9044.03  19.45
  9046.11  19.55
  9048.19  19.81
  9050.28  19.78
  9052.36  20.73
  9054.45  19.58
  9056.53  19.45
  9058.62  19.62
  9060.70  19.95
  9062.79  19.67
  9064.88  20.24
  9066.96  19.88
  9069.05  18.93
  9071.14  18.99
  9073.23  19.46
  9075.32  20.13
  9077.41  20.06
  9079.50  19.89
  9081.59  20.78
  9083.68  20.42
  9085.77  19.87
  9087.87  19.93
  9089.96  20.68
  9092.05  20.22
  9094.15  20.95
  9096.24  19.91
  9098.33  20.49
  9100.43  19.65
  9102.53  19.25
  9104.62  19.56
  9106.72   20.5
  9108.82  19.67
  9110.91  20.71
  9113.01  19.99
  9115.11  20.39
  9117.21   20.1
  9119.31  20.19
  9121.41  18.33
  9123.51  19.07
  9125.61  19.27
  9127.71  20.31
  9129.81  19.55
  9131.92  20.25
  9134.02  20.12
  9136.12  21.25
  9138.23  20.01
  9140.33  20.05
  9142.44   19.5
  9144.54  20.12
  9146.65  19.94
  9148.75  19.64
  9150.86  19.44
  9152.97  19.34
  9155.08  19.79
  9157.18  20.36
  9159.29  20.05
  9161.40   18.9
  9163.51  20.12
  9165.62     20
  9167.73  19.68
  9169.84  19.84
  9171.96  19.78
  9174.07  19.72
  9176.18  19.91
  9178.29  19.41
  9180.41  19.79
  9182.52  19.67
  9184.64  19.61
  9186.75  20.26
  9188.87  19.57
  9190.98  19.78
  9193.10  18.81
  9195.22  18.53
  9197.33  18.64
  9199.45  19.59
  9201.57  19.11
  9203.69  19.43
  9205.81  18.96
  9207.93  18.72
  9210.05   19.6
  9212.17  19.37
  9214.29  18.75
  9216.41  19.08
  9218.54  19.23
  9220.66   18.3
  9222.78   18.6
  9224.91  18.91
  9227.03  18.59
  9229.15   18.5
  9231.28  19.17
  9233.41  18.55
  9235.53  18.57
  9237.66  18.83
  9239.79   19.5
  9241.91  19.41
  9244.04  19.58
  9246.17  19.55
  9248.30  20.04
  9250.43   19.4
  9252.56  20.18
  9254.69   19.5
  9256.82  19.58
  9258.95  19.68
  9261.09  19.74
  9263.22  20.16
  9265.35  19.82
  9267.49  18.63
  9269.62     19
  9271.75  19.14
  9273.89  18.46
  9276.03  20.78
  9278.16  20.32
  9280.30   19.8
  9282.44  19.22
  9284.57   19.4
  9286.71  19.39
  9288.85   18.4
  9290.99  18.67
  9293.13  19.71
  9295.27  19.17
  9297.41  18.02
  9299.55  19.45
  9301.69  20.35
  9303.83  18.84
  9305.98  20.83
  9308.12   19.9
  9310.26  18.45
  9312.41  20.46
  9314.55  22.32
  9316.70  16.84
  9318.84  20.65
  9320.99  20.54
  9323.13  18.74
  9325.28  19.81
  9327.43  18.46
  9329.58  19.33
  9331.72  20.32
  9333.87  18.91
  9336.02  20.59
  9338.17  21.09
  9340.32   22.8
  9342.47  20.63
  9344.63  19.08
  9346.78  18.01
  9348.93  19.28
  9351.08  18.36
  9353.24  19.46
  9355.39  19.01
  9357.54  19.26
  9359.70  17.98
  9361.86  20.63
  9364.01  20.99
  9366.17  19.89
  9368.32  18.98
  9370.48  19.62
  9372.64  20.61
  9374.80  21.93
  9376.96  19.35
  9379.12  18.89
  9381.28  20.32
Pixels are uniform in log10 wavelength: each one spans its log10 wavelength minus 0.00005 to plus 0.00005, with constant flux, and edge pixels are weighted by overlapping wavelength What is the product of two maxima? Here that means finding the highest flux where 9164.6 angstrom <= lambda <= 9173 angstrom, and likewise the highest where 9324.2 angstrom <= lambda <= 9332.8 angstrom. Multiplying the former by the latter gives 406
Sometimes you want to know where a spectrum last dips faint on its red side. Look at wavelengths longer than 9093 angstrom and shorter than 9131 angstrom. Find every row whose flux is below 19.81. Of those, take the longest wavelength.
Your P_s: 9129.81 angstrom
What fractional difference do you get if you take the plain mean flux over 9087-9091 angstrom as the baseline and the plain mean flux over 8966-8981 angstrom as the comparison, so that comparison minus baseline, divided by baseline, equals -0.03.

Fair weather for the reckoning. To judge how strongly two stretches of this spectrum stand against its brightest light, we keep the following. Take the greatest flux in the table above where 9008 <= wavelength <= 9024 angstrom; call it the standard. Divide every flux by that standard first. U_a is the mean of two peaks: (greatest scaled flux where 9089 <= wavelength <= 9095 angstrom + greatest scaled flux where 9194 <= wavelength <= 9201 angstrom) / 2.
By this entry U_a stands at 0.99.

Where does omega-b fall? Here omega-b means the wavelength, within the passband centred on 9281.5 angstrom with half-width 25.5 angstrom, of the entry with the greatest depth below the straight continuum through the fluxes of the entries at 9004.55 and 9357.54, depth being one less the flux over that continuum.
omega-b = 9297.41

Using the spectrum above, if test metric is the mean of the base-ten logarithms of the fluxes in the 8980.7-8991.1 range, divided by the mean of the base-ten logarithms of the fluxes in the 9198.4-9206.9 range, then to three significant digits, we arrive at 1.01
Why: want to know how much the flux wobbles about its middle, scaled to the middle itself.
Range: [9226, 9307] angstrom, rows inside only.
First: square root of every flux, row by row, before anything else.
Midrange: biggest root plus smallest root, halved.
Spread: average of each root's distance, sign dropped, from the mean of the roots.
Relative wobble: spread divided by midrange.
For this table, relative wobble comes 0.0137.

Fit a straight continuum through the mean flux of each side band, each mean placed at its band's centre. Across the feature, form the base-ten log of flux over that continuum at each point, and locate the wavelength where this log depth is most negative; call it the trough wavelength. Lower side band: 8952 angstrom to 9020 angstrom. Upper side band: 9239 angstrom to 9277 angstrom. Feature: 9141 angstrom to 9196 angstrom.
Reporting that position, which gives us 9195.22 angstrom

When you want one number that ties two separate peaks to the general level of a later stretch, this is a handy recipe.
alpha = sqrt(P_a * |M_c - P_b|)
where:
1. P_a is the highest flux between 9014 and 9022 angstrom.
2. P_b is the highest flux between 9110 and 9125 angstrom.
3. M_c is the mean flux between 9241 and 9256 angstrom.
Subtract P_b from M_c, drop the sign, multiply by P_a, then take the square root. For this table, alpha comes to 4.6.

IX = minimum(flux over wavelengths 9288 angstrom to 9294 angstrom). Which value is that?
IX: 18.4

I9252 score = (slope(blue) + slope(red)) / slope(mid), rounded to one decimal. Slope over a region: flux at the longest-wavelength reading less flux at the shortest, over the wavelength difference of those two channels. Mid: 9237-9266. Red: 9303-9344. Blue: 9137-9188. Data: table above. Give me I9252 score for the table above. 1.4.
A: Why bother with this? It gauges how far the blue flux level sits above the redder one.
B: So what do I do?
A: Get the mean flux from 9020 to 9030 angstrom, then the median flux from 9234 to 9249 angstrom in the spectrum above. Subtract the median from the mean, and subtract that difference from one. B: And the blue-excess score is 0.35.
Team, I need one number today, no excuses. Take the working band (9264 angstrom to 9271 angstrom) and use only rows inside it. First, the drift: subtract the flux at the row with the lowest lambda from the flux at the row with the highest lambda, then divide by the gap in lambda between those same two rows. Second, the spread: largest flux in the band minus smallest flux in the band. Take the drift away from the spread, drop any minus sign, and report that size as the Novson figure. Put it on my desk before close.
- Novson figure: 1.4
